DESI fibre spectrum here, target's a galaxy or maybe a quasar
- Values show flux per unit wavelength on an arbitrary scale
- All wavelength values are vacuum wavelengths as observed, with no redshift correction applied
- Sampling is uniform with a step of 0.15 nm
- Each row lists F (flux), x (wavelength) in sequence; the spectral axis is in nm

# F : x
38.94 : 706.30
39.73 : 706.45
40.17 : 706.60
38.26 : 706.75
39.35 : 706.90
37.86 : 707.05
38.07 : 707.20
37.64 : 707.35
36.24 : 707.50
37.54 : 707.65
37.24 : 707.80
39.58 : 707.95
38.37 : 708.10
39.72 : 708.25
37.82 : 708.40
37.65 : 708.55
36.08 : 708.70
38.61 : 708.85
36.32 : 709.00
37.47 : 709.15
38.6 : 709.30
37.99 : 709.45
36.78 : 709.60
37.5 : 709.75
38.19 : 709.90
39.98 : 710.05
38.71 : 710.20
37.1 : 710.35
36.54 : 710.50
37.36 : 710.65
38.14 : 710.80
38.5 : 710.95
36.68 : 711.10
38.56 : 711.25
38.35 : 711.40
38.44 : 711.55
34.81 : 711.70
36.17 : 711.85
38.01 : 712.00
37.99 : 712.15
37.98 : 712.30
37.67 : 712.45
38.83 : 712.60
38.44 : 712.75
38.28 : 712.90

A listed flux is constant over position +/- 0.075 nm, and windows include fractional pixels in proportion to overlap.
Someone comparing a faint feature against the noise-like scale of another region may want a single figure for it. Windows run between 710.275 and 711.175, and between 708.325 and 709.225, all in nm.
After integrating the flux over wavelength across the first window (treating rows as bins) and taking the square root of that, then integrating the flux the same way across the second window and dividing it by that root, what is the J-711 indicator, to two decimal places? 5.79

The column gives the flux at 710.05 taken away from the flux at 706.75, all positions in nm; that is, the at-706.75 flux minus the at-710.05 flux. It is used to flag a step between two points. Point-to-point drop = -1.7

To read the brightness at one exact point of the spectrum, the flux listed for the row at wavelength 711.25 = 38.56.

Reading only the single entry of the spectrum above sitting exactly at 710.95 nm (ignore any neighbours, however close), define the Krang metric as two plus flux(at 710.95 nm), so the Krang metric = 40.5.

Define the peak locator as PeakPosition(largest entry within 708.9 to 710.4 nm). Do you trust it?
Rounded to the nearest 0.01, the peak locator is 710.05 nm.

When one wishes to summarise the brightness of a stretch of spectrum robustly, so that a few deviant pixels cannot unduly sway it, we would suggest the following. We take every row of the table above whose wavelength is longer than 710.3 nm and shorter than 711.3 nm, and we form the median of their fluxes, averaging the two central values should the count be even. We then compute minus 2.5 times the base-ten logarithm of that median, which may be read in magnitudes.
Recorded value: -3.93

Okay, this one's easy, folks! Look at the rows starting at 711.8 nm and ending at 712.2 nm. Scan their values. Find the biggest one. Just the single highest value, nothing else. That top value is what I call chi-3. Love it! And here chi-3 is 38.01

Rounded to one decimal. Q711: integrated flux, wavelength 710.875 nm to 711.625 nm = 28.6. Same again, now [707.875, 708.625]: 29.0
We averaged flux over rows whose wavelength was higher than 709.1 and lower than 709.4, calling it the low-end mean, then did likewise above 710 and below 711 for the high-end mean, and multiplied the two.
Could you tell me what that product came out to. 1447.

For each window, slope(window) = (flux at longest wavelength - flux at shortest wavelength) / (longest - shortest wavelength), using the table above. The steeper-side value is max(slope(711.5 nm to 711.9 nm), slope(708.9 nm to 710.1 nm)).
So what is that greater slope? 3.5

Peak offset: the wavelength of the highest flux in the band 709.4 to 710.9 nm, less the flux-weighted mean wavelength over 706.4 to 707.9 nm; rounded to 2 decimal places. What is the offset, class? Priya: 2.94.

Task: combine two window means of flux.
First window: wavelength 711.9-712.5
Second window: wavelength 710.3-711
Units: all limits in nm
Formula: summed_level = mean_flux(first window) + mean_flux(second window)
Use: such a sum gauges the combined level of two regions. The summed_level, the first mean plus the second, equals 75.4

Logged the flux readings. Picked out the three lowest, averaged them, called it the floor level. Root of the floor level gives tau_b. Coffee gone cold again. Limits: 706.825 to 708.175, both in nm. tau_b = 6.08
